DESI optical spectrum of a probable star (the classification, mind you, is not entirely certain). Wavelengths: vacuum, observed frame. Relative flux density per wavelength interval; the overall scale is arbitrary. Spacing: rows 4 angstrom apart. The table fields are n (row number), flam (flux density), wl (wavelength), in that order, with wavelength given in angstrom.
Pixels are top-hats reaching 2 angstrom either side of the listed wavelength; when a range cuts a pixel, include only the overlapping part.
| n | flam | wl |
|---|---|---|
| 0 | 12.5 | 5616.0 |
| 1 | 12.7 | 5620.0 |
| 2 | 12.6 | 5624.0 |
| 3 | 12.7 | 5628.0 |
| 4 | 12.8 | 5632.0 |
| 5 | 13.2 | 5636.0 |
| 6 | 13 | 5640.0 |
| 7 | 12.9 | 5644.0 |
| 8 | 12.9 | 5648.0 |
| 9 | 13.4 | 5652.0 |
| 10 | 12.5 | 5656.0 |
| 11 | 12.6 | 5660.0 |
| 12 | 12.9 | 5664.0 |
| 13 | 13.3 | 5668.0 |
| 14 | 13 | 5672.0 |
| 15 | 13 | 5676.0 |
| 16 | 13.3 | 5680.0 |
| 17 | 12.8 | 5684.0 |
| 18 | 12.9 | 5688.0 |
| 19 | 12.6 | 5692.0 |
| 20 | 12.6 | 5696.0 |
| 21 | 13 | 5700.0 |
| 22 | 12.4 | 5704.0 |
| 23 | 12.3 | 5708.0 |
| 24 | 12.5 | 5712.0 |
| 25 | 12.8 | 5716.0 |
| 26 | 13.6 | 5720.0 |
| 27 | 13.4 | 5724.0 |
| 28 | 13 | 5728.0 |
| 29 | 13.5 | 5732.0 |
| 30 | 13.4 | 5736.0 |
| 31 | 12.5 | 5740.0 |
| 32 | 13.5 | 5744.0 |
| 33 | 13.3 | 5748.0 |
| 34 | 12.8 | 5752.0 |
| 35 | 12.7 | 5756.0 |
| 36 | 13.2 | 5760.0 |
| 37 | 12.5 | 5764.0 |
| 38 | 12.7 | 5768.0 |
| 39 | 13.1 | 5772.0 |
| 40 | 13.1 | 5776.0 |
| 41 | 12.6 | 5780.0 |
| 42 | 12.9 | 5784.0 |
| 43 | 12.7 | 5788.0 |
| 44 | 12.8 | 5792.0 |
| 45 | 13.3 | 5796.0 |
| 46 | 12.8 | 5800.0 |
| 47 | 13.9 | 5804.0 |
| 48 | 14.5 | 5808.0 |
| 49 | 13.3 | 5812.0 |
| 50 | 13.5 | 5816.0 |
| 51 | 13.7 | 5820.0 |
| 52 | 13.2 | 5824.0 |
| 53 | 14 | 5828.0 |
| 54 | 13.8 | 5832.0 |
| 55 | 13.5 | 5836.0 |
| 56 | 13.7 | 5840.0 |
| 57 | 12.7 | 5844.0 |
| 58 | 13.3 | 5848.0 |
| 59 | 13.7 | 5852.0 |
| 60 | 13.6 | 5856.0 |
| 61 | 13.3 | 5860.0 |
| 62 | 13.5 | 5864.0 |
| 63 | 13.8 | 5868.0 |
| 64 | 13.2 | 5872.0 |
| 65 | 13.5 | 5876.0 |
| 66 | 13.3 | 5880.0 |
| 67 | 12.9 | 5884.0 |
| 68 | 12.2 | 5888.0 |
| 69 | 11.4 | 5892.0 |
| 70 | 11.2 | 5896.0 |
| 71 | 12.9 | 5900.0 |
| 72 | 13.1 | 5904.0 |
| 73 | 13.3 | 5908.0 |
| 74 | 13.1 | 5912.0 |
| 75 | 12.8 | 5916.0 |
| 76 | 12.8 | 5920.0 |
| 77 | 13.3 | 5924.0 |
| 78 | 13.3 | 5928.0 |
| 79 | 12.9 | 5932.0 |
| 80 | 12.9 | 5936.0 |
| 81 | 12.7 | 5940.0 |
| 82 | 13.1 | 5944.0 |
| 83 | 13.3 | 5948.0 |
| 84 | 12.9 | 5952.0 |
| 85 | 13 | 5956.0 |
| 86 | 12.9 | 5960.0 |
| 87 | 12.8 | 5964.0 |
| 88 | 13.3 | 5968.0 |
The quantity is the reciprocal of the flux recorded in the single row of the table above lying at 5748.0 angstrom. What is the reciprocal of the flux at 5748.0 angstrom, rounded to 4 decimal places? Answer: 0.0752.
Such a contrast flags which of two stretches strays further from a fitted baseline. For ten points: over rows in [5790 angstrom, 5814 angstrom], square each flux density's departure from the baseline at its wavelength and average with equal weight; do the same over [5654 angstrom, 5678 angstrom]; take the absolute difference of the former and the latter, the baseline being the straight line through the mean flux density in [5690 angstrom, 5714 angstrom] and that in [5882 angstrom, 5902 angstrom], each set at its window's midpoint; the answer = 1.46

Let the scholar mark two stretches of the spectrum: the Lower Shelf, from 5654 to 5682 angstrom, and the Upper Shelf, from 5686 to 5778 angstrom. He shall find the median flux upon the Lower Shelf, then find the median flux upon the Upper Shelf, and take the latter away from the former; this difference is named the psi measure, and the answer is 0.10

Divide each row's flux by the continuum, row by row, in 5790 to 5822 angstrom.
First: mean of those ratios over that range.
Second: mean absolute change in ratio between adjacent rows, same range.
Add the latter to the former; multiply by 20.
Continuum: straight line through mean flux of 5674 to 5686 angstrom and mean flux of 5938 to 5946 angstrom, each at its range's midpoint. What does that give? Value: 21.7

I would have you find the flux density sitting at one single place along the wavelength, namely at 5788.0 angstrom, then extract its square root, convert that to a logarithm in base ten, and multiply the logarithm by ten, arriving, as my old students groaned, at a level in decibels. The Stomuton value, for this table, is 5.52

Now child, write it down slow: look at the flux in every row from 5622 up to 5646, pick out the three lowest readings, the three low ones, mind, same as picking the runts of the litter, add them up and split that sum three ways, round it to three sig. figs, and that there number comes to 12.7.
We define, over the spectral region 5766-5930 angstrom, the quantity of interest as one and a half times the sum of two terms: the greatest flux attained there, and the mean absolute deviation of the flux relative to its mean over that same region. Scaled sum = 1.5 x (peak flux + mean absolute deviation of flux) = 22.4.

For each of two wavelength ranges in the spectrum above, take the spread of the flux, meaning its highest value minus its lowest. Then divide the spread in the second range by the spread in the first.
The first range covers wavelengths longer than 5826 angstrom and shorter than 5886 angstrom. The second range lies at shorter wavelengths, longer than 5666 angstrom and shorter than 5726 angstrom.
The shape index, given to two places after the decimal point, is 1.00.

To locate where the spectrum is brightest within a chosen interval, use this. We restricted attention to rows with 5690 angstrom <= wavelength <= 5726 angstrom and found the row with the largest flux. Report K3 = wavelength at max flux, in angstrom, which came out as 5720.0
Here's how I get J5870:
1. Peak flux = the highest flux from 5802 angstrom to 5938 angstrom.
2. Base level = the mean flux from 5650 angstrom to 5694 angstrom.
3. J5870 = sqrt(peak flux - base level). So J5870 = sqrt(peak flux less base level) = 1.25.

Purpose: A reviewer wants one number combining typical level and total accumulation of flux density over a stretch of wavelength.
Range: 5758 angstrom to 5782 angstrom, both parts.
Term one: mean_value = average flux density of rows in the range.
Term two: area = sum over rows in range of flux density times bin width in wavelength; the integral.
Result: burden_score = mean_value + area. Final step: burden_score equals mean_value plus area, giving 322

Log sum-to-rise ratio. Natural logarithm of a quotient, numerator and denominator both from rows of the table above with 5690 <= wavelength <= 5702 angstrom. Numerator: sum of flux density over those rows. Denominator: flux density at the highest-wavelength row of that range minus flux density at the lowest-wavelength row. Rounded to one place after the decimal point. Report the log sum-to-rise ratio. 4.6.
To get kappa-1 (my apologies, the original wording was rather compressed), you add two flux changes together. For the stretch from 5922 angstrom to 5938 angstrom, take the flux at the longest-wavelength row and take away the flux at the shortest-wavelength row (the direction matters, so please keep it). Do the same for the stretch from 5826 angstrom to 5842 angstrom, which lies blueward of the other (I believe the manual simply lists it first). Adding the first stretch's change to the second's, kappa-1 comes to -0.7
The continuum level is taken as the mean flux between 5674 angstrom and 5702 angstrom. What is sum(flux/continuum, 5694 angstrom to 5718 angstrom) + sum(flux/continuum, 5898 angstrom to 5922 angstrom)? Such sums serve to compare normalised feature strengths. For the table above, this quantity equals 11.9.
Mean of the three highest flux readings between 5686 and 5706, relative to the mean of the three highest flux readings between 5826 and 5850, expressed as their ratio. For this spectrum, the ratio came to 0.93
